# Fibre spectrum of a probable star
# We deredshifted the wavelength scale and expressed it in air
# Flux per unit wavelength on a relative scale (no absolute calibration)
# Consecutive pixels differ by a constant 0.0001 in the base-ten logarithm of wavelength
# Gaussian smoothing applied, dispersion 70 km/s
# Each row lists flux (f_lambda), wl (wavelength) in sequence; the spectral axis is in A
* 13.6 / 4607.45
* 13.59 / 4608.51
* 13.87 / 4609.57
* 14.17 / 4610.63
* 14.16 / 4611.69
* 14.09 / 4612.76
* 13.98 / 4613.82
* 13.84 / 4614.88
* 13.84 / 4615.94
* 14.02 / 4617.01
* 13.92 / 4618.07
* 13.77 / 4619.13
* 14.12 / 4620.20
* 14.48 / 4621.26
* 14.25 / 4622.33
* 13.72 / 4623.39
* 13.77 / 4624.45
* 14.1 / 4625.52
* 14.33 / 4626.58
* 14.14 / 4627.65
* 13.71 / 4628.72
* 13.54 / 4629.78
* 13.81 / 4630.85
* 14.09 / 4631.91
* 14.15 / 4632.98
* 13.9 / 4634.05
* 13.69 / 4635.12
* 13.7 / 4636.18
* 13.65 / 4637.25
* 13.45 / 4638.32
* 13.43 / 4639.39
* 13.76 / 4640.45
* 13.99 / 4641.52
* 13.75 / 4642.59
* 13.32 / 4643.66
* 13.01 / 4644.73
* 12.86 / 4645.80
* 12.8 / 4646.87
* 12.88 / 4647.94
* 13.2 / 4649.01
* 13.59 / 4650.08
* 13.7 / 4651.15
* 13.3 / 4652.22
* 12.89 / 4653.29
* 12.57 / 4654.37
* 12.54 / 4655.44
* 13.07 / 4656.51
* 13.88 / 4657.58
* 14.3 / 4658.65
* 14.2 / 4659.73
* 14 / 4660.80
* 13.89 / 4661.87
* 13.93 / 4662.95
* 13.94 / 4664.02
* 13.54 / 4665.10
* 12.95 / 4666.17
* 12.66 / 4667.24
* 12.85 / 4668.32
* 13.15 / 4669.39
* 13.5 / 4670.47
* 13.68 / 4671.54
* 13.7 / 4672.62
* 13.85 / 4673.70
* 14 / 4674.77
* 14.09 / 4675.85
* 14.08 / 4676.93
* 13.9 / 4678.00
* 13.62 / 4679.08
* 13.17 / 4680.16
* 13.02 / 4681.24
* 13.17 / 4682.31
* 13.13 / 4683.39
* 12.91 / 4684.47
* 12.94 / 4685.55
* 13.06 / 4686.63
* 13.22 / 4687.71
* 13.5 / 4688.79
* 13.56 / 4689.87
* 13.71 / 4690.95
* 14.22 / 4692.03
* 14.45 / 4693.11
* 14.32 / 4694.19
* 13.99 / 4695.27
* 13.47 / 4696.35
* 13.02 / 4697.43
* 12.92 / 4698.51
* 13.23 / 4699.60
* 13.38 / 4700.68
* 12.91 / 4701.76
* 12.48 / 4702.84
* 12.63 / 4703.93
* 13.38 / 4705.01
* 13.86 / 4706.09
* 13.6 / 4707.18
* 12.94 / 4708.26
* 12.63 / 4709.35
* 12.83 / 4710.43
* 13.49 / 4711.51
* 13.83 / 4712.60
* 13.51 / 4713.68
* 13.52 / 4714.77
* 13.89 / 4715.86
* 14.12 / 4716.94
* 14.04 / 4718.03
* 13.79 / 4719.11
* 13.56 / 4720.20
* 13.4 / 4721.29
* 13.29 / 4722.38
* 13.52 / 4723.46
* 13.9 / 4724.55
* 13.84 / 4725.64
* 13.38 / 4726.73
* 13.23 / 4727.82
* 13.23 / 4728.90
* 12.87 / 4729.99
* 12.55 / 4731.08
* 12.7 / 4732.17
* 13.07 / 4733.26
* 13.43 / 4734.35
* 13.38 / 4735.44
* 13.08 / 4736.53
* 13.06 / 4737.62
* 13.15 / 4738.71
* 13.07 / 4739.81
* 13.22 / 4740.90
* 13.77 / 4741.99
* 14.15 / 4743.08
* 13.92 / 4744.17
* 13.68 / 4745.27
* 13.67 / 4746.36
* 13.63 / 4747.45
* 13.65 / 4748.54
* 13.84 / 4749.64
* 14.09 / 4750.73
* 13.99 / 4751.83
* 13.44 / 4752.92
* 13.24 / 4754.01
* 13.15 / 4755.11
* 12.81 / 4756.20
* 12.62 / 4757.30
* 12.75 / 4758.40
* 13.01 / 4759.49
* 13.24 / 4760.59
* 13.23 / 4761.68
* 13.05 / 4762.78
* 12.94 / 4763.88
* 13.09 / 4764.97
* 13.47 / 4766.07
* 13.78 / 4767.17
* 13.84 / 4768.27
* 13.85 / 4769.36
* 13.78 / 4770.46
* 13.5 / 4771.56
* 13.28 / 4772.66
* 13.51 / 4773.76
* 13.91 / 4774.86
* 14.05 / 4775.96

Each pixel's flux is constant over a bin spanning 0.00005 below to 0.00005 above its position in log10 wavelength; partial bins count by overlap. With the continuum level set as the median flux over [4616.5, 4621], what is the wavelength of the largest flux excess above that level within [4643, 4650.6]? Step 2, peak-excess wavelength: 4650.08 A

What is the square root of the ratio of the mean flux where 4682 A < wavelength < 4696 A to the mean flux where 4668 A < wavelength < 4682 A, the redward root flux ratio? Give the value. 0.999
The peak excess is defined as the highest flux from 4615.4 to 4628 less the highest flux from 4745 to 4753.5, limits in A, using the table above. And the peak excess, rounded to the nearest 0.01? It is 0.39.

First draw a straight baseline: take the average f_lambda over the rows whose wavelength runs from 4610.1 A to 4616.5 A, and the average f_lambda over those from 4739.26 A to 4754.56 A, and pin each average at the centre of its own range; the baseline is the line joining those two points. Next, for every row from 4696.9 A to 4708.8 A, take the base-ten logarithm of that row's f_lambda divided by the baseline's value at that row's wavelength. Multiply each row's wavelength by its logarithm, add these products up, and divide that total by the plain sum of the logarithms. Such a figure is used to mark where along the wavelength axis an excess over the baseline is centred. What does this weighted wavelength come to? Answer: 4702.2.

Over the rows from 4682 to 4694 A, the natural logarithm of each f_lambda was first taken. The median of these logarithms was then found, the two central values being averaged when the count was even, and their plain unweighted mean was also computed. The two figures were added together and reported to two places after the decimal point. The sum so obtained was 5.18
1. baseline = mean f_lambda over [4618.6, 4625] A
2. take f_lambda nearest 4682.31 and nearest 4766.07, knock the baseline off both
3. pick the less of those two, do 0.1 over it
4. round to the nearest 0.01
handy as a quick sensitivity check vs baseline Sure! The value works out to -0.12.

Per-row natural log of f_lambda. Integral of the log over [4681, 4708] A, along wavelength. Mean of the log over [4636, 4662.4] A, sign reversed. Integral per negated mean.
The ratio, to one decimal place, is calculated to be -27.0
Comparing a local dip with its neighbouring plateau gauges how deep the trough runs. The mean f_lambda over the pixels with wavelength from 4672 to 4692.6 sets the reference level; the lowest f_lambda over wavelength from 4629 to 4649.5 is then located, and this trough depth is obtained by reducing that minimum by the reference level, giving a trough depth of -0.72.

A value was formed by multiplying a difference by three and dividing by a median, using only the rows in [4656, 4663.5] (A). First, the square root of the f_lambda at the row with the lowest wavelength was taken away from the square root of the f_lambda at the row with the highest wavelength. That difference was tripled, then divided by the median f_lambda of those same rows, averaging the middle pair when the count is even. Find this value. 0.025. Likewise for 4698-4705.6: 0.015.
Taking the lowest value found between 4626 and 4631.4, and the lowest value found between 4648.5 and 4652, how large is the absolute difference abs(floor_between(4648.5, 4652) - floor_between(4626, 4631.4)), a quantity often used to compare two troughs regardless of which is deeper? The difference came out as 0.34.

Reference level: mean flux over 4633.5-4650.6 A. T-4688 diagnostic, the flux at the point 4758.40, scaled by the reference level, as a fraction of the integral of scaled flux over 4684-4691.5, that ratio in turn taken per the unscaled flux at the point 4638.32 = 0.0095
